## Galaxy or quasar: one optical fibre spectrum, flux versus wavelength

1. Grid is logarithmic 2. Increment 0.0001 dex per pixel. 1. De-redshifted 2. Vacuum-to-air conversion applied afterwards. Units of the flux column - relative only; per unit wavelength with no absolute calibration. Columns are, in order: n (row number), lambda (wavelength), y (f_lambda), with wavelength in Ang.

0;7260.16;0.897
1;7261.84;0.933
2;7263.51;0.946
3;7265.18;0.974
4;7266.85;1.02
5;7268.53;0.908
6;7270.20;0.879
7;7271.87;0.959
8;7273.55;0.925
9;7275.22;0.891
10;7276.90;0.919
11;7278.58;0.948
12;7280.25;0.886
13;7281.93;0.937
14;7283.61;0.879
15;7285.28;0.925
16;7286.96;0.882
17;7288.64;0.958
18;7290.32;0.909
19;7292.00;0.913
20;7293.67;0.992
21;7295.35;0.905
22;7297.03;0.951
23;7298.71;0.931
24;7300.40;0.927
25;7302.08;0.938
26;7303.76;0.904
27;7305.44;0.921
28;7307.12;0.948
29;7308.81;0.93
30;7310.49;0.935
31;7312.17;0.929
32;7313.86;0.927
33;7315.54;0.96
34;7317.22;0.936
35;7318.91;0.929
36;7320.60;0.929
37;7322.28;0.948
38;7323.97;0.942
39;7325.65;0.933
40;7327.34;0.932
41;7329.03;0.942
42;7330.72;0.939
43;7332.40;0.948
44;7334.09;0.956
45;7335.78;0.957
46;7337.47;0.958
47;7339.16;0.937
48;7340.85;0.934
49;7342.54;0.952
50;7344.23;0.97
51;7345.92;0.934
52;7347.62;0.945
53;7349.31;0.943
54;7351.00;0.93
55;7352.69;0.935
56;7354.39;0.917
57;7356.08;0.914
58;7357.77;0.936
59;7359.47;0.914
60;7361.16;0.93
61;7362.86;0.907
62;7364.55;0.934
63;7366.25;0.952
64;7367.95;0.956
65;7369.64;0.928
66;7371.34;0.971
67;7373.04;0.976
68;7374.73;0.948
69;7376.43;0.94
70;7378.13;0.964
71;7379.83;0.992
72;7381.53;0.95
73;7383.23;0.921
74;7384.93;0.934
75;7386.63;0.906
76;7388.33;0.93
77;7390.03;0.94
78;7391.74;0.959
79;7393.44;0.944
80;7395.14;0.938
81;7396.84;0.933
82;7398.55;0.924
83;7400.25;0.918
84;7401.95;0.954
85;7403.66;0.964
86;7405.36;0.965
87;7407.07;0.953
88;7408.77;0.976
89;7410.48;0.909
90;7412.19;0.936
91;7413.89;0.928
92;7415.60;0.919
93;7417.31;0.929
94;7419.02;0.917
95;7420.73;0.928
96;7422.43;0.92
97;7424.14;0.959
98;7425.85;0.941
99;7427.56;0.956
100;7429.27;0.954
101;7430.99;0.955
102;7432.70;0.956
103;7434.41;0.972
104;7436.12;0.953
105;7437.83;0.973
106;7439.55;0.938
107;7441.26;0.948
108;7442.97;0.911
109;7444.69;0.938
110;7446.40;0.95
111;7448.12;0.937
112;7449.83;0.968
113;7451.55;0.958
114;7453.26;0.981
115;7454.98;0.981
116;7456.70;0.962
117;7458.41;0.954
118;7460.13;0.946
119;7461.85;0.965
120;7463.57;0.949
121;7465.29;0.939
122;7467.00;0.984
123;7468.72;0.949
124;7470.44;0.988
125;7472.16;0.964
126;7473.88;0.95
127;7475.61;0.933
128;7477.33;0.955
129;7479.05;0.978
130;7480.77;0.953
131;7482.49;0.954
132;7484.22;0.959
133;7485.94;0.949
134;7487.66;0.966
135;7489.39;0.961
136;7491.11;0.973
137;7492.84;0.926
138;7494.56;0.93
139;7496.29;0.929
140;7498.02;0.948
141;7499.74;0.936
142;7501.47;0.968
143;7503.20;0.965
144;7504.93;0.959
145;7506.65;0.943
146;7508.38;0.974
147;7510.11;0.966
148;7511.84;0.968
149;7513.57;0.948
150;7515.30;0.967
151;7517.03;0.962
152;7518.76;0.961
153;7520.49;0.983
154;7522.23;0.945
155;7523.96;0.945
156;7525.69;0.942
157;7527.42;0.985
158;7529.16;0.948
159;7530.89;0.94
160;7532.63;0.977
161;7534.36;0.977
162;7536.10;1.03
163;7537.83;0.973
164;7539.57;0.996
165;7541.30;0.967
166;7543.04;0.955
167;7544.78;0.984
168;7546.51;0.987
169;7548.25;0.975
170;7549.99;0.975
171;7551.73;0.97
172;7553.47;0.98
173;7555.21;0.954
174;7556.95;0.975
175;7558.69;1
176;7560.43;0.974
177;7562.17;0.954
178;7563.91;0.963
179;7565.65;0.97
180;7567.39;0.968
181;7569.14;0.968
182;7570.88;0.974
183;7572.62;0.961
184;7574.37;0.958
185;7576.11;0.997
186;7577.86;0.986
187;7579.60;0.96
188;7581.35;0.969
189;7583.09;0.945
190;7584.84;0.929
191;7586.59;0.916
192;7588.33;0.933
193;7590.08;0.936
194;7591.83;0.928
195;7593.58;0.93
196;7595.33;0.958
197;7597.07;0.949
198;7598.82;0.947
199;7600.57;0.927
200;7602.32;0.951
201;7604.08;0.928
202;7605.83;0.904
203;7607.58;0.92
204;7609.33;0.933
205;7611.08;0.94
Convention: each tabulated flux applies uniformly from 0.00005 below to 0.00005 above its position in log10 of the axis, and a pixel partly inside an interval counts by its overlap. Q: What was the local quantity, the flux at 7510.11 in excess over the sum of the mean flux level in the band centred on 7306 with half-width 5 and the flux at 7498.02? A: -0.911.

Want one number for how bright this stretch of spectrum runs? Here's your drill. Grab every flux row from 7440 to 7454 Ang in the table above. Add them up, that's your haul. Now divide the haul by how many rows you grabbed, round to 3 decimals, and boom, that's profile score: 0.949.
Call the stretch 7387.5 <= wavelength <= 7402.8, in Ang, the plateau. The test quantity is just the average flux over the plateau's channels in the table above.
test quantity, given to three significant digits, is 0.938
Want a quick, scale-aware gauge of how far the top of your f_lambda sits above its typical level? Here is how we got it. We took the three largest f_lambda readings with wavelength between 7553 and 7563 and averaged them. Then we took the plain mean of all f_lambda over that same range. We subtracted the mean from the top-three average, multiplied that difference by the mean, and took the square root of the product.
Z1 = 0.109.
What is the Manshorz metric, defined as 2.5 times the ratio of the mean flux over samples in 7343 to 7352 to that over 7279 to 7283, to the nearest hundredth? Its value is 2.59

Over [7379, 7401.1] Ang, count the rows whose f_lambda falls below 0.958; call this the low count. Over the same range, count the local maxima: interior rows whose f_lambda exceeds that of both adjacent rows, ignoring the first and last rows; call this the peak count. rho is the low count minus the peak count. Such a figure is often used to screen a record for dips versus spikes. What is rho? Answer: 9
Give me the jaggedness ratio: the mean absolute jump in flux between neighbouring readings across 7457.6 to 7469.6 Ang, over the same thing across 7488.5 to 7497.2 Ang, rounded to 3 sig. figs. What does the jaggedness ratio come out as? 1.39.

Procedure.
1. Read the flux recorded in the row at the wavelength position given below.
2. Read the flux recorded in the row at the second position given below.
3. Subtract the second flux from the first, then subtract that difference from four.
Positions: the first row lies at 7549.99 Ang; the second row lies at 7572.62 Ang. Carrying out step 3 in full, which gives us 3.99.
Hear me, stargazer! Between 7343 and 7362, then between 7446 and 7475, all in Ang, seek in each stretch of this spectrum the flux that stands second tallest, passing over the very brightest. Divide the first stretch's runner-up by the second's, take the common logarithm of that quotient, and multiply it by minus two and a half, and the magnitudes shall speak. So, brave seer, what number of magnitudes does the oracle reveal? 0.04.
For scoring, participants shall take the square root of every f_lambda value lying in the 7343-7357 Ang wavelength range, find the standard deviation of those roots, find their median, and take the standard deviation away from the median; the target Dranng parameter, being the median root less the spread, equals 0.958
